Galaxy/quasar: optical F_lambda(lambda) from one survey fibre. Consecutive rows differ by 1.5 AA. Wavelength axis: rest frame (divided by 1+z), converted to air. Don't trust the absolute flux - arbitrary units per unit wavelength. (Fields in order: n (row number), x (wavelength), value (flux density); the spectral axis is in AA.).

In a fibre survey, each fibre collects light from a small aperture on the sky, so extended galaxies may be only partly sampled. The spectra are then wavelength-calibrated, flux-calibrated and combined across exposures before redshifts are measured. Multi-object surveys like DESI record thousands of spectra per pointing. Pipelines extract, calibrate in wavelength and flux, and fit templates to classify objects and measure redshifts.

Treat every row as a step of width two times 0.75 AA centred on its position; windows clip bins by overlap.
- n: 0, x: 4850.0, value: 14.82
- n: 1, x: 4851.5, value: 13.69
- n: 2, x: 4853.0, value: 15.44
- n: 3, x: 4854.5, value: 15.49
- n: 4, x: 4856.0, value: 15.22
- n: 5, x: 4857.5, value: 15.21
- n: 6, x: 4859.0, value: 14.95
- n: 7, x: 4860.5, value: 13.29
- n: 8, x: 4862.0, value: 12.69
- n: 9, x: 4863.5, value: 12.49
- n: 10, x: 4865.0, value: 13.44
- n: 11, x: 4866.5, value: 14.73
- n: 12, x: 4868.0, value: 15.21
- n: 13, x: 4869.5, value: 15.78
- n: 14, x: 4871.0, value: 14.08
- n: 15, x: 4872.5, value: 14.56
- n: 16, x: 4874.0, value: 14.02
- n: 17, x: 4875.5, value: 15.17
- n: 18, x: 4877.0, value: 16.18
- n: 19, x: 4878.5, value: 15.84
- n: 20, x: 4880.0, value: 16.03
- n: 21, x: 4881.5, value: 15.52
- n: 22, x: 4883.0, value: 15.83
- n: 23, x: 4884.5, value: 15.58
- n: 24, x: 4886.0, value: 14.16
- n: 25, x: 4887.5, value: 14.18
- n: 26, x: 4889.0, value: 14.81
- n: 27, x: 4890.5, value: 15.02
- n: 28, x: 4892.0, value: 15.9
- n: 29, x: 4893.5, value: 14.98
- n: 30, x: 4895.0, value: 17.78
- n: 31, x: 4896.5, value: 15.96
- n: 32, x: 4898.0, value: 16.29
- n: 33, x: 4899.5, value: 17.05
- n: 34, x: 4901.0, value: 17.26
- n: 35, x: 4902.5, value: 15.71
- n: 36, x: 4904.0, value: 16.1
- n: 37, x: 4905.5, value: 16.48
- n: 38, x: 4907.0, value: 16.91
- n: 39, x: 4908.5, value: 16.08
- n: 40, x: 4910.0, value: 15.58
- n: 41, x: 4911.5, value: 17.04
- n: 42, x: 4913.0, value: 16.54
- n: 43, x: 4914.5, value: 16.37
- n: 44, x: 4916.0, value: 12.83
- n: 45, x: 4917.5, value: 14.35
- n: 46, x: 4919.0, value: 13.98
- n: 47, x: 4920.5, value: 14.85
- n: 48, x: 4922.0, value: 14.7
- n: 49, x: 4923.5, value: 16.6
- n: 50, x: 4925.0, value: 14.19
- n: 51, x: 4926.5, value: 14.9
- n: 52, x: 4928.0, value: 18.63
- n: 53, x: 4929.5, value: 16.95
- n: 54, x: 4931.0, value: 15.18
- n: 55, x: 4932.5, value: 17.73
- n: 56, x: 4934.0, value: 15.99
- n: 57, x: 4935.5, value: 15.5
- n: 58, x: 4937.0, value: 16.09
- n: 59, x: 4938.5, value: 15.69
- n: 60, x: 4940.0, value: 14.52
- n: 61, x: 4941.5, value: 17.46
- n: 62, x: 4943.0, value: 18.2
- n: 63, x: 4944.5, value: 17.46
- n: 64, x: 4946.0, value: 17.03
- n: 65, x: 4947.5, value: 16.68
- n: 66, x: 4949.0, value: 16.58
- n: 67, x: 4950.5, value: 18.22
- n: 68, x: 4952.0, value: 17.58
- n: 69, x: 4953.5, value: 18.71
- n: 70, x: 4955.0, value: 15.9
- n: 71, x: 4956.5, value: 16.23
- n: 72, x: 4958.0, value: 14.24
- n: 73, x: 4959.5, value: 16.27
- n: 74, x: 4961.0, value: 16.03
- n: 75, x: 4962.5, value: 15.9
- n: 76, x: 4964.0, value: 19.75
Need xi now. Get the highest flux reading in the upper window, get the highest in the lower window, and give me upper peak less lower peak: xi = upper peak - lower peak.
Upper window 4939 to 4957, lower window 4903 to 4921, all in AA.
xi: 1.7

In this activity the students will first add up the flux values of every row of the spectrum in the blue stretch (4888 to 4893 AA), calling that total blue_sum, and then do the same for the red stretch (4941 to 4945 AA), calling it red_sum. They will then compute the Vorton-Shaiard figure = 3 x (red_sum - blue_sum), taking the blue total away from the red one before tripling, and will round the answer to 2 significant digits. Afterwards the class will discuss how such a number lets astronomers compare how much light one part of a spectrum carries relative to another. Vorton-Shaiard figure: 22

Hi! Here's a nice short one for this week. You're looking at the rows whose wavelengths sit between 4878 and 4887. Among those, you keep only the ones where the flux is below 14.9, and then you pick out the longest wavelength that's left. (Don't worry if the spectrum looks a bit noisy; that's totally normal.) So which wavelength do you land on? 4886.0 AA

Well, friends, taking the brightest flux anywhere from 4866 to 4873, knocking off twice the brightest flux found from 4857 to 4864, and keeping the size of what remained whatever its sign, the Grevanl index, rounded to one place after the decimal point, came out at 14.6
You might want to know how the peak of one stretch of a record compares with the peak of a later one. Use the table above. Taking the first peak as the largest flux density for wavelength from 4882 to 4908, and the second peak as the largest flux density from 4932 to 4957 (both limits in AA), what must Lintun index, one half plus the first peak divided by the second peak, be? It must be 1.45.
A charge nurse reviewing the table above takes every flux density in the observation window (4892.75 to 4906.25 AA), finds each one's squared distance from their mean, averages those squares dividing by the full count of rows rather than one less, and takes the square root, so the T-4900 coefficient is 0.81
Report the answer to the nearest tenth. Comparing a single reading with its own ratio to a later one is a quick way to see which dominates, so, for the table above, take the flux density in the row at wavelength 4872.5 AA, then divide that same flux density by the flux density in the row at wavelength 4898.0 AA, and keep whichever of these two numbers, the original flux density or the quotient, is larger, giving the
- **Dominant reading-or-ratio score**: 14.6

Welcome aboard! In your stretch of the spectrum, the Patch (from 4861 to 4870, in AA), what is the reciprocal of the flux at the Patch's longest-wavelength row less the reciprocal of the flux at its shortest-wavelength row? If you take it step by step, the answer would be -0.015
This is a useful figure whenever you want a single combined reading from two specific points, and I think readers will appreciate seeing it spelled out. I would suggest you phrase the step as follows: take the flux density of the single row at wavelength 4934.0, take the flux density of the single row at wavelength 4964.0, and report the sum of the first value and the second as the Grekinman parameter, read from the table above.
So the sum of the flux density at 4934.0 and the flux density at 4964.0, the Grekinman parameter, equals 35.7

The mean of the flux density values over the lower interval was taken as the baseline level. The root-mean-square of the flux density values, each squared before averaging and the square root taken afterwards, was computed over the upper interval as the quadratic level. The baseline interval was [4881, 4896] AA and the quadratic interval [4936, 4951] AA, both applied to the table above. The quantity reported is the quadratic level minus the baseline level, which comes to 1.45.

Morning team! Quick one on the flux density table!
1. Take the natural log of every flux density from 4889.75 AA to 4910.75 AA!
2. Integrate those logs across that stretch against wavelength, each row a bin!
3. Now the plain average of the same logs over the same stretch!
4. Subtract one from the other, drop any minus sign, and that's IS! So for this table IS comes 56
